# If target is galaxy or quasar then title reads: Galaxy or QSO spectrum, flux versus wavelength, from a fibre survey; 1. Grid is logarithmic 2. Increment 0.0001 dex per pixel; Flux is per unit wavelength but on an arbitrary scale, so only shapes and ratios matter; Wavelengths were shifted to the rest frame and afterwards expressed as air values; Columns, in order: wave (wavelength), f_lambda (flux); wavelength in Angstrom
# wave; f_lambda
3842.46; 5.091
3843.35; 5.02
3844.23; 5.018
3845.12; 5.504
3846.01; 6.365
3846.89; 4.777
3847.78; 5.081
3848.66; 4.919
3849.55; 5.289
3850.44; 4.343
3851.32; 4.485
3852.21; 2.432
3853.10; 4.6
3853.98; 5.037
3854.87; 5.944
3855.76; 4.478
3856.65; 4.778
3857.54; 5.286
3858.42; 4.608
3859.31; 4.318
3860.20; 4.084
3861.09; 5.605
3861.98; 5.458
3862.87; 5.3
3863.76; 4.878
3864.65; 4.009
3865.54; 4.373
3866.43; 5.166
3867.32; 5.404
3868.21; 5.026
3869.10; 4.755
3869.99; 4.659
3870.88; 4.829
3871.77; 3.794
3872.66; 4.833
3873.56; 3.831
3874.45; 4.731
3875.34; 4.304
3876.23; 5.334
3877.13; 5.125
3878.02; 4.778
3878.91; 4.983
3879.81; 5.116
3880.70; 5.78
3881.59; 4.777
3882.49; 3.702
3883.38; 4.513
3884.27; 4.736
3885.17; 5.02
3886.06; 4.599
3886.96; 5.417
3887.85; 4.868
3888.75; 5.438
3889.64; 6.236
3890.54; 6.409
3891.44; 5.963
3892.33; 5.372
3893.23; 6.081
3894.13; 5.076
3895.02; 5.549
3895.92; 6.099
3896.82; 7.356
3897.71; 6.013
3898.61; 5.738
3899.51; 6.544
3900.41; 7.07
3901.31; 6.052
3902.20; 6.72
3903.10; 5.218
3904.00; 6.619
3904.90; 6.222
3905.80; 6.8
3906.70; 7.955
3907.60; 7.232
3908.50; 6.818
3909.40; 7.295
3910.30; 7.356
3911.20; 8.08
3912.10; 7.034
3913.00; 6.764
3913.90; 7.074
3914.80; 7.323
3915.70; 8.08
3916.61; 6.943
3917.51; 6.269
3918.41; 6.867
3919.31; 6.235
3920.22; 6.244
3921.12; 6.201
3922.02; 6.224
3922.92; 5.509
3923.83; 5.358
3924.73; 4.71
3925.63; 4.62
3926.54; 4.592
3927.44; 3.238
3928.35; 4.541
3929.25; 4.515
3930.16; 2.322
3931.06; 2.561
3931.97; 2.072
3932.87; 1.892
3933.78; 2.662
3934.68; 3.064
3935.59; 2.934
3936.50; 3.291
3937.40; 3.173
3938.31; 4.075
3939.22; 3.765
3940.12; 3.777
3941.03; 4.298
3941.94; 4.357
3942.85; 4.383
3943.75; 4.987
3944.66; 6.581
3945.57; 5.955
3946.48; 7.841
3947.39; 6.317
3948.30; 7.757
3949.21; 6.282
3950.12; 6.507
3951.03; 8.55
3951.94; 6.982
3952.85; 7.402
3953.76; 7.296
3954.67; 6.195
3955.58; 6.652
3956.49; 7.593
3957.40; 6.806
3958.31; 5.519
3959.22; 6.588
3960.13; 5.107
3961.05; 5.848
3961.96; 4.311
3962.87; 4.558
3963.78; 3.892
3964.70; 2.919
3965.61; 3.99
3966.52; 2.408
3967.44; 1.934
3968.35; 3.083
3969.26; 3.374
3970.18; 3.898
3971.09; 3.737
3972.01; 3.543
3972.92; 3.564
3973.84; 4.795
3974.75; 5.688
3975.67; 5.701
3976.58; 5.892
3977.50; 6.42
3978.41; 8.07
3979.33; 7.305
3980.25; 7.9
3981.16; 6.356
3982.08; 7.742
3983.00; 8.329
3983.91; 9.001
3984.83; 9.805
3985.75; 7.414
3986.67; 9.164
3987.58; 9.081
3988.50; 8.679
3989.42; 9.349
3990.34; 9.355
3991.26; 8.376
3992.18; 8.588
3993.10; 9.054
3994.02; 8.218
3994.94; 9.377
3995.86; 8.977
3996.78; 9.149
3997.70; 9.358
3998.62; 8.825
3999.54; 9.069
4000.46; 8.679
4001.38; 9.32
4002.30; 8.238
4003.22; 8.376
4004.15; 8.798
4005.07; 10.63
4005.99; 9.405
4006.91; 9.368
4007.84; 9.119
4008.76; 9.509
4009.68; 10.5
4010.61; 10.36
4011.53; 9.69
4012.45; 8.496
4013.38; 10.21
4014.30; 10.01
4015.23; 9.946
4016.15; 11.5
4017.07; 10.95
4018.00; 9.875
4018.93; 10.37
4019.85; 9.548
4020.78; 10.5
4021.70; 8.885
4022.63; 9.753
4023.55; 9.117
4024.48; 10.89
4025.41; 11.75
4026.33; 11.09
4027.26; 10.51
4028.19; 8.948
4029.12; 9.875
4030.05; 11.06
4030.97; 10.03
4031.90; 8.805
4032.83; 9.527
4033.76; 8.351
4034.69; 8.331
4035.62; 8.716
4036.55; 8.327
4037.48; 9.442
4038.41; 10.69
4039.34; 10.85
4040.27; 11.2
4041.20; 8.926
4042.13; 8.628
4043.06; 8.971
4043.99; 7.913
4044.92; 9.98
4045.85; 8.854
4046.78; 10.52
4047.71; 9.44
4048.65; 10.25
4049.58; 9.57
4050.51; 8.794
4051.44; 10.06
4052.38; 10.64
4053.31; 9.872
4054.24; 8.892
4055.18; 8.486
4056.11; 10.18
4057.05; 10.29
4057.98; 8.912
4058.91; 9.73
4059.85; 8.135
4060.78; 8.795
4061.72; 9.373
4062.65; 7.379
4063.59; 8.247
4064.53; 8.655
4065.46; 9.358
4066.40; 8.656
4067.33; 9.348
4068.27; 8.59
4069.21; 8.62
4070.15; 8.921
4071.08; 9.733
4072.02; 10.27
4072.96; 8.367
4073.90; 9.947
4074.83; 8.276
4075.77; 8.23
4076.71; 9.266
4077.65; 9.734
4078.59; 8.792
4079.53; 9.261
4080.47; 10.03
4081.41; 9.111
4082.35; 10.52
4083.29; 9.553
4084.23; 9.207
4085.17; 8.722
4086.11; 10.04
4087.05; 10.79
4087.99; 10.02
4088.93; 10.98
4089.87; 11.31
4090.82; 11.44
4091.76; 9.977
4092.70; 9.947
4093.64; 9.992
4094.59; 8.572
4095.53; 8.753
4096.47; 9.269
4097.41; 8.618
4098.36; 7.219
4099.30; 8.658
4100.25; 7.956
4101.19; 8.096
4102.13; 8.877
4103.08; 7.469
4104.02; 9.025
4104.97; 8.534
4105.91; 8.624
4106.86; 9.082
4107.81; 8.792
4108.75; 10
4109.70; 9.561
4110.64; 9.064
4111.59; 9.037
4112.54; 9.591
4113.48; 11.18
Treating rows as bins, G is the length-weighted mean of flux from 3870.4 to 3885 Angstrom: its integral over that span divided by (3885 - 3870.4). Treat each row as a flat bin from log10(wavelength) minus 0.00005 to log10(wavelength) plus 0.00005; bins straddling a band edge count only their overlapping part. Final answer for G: 4.70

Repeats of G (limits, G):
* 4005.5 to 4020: 9.94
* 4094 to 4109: 8.59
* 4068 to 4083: 9.24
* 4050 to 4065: 9.16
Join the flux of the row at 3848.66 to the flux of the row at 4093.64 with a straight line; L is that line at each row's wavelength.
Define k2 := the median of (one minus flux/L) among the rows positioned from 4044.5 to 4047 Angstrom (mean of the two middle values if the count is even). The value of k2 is -0.1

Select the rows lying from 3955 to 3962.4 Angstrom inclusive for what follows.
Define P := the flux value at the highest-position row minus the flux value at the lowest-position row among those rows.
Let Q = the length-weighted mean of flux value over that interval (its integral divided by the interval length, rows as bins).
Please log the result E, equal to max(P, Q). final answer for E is 6.1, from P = -2.3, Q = 6.1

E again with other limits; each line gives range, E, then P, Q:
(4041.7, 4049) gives 9.3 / 1.6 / 9.3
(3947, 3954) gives 7.1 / 1.0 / 7.1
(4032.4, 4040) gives 9.3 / 1.3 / 9.3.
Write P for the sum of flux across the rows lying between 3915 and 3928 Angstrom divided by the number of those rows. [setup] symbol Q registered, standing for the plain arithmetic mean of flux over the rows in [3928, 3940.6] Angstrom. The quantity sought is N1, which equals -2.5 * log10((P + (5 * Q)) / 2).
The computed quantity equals -2.59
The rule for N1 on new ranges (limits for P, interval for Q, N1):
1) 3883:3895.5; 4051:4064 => -3.53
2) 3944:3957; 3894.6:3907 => -3.23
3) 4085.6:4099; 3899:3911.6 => -3.36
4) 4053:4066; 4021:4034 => -3.67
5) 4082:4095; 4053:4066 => -3.60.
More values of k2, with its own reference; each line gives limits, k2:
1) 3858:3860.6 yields 0.2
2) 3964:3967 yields 0.6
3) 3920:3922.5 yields 0.0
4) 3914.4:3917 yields -0.2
